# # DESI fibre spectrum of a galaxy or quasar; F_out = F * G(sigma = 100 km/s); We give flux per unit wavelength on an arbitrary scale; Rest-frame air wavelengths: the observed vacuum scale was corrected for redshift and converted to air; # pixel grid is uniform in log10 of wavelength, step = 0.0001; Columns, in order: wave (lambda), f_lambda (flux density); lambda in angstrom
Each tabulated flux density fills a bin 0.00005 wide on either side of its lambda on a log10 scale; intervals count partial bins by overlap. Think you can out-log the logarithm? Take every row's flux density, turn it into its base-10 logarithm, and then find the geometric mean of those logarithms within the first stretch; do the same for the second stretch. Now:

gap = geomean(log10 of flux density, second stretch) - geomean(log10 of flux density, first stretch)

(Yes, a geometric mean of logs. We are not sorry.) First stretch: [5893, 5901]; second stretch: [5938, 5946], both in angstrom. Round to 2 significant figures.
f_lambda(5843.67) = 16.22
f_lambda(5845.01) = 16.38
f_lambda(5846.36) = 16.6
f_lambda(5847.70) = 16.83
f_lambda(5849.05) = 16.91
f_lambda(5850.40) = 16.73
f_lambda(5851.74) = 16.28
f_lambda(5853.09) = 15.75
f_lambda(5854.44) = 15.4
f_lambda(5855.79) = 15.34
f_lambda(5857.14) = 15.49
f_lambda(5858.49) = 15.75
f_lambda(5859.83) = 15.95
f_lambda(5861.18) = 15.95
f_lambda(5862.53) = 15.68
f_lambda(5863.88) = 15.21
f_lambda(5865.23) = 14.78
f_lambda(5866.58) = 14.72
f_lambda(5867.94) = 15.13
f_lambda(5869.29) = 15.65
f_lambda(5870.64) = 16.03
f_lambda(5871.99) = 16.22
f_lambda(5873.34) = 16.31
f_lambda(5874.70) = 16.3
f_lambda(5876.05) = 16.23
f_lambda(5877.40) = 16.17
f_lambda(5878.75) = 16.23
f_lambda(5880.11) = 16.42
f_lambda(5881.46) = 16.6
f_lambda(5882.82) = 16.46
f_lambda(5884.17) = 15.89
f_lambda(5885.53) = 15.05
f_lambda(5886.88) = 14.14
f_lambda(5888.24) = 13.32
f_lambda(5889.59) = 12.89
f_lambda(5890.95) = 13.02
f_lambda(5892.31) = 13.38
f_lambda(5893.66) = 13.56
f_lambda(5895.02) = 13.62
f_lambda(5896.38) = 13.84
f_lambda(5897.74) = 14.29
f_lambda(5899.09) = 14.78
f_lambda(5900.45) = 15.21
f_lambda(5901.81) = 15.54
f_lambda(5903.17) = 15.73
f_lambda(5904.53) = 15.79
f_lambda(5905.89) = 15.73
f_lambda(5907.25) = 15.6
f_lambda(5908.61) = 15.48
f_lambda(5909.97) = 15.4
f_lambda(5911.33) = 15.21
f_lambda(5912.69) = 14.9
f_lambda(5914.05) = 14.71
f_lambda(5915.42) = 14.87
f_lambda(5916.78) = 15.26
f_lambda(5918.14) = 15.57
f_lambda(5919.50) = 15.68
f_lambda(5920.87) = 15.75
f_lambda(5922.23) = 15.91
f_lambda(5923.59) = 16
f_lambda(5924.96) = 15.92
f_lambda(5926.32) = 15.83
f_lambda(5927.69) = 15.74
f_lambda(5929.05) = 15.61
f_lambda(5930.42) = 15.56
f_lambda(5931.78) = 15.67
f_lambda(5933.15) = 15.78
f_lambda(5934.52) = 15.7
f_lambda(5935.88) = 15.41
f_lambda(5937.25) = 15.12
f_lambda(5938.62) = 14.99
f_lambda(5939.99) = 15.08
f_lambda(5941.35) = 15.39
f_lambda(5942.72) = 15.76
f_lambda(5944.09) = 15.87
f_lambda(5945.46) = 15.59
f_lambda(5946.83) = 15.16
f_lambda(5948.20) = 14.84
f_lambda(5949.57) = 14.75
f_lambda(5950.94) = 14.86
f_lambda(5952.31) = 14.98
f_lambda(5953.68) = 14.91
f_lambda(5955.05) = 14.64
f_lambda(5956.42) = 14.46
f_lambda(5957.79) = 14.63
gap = 0.036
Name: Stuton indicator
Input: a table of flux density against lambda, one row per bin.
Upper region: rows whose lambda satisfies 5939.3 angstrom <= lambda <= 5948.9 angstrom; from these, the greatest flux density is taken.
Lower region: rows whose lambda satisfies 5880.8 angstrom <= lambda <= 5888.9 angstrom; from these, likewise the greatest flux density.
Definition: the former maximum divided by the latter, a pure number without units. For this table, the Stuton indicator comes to 0.956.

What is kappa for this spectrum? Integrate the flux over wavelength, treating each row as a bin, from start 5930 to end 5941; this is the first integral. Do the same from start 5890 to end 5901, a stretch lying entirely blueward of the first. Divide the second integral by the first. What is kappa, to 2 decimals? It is 0.90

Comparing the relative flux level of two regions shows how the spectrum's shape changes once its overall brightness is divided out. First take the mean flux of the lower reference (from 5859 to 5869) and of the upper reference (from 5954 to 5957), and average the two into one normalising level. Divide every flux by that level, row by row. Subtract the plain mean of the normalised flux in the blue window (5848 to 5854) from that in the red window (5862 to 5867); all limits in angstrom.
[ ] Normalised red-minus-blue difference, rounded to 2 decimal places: -0.09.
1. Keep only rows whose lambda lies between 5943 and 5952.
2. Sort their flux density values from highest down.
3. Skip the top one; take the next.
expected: 15.59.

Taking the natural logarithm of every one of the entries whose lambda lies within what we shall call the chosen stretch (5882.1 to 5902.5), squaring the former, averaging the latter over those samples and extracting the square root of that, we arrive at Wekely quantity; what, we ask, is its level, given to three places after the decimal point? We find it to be 2.661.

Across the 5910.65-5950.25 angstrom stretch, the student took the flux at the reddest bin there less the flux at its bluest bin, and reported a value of -0.5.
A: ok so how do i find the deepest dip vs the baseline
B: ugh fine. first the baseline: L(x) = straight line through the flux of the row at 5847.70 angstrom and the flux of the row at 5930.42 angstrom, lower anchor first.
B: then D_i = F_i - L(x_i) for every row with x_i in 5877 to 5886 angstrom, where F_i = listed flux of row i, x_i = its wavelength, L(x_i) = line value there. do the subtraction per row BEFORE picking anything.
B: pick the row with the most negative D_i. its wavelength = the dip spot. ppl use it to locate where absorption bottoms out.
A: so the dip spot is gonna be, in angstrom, 5885.53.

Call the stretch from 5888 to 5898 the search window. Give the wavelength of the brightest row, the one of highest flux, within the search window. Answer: 5897.74 angstrom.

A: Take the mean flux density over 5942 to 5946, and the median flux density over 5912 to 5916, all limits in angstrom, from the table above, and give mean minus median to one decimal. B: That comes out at 0.9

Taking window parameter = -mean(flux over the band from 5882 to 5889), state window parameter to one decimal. -15.0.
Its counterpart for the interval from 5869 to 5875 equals -16.1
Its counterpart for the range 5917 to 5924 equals -15.8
